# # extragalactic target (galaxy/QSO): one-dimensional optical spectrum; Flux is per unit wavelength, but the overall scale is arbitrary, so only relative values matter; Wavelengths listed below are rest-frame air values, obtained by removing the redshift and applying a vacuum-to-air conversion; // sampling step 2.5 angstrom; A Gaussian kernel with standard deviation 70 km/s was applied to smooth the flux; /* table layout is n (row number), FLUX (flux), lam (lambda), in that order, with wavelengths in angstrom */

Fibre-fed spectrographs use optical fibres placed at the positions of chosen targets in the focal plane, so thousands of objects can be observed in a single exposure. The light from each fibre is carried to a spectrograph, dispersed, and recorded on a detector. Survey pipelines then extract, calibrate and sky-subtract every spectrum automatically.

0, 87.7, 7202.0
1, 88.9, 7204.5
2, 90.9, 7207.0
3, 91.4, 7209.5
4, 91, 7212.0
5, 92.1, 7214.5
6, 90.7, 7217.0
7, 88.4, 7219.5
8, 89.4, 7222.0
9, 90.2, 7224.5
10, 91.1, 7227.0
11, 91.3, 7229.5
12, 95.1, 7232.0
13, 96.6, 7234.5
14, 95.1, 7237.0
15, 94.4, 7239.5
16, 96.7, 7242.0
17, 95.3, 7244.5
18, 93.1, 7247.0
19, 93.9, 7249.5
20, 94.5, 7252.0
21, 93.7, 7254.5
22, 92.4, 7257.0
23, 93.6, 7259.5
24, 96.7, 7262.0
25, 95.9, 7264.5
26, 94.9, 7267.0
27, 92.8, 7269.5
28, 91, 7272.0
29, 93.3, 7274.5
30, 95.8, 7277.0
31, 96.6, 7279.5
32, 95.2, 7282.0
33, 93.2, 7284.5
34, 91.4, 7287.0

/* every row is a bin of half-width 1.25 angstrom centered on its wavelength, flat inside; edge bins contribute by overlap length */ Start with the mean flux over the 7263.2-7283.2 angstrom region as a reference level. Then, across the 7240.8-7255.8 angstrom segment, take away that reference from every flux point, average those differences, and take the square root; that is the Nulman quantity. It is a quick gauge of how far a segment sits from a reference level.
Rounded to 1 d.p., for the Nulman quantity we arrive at 0.3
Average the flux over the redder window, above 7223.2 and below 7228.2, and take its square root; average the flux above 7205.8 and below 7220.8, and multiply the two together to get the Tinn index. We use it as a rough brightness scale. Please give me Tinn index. 864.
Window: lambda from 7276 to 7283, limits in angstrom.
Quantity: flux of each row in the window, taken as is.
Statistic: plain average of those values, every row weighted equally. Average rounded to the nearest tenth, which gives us 95.9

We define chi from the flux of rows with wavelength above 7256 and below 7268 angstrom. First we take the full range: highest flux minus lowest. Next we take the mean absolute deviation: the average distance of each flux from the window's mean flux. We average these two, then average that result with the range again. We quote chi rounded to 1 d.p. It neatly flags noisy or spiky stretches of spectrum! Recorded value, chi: 3.6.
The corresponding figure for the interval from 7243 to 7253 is 1.8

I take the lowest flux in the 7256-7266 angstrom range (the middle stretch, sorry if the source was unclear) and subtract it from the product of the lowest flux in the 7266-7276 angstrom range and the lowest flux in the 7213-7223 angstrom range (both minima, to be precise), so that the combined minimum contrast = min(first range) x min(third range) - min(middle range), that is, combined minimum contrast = 7952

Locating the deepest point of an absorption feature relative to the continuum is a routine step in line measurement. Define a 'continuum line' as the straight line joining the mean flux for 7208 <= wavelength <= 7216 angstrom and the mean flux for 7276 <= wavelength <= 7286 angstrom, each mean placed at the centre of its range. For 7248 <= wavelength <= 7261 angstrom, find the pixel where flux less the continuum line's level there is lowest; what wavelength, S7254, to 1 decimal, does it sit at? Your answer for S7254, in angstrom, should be 7257.0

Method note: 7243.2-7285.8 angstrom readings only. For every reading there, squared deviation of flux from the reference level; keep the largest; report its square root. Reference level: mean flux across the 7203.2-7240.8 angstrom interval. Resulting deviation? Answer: 4.9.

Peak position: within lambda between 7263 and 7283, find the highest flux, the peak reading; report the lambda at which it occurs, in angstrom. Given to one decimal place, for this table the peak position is 7279.5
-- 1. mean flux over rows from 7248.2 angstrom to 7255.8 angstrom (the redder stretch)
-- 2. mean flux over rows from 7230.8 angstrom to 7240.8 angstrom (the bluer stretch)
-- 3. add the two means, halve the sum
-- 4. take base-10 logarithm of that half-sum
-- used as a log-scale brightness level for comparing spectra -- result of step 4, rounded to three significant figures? 1.98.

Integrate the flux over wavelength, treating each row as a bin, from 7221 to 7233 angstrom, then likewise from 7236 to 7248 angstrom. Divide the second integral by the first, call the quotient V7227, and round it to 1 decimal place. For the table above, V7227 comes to 1.0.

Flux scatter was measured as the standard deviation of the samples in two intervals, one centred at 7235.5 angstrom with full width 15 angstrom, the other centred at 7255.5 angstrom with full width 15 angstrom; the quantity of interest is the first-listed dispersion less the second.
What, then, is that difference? 0.5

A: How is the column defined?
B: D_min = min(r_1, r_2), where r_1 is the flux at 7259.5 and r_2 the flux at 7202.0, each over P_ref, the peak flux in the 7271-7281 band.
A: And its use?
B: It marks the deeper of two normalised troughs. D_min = 0.908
